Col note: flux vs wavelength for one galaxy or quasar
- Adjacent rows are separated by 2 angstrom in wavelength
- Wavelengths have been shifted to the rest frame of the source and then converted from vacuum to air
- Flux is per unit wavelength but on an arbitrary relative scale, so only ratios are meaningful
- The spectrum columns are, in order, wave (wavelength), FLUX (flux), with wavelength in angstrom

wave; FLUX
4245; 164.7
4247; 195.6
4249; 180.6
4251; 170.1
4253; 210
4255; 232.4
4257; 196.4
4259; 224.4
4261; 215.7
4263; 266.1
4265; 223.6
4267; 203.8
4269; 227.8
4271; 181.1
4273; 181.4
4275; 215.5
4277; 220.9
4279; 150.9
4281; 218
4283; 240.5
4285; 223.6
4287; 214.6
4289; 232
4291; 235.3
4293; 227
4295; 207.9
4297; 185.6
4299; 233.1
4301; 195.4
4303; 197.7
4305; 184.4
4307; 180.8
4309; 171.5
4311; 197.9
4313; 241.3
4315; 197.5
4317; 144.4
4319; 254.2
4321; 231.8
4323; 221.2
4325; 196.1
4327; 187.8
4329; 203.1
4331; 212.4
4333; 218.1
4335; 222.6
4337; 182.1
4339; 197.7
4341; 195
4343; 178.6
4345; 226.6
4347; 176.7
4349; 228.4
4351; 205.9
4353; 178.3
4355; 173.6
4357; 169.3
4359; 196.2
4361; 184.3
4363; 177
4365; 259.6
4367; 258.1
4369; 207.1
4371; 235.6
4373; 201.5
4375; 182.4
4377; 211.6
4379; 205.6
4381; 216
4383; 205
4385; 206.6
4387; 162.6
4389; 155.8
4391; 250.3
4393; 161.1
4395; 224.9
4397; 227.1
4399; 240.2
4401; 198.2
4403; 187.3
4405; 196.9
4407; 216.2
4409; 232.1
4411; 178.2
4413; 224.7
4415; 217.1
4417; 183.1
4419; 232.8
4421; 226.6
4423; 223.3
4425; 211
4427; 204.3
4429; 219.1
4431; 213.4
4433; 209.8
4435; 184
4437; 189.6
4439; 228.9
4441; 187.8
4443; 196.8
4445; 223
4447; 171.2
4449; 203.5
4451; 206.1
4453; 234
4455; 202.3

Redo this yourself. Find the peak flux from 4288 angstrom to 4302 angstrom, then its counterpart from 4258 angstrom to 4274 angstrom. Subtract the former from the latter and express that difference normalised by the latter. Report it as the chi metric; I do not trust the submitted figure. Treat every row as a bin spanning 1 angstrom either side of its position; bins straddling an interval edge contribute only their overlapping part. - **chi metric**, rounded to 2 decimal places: 0.12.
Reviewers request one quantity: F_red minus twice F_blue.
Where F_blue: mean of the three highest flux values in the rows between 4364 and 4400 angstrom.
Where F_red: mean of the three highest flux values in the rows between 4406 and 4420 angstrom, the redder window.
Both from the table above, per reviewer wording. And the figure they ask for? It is -282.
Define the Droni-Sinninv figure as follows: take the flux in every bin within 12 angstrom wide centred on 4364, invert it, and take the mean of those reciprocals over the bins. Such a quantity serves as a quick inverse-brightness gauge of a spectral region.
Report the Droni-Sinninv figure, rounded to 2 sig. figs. 0.0048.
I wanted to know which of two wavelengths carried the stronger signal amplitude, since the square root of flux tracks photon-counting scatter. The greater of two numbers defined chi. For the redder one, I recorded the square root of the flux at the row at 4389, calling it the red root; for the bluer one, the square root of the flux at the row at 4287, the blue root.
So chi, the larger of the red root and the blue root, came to 14.6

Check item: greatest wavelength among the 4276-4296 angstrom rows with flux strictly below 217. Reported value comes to 4295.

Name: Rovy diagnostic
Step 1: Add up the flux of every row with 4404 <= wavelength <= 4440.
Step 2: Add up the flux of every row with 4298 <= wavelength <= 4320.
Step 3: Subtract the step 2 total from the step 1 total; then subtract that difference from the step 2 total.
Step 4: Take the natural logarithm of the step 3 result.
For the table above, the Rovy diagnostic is 6.4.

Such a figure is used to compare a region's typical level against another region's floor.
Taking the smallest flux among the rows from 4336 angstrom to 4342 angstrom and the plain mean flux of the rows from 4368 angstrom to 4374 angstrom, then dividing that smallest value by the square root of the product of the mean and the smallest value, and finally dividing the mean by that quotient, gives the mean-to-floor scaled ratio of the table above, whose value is 233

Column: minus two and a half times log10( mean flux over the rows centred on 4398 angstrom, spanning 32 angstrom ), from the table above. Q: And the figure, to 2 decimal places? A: -5.78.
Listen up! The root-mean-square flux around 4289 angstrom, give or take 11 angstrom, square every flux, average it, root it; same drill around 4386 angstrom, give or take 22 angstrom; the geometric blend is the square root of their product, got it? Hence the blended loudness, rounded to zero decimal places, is 214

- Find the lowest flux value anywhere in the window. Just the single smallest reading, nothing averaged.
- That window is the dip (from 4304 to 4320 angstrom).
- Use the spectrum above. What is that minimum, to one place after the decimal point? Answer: 144.4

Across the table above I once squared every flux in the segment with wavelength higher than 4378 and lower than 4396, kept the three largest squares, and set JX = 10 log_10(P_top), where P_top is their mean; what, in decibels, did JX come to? 47.27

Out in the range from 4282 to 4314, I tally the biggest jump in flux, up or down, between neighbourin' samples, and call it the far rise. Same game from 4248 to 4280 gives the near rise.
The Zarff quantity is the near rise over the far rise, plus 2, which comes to 3.47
